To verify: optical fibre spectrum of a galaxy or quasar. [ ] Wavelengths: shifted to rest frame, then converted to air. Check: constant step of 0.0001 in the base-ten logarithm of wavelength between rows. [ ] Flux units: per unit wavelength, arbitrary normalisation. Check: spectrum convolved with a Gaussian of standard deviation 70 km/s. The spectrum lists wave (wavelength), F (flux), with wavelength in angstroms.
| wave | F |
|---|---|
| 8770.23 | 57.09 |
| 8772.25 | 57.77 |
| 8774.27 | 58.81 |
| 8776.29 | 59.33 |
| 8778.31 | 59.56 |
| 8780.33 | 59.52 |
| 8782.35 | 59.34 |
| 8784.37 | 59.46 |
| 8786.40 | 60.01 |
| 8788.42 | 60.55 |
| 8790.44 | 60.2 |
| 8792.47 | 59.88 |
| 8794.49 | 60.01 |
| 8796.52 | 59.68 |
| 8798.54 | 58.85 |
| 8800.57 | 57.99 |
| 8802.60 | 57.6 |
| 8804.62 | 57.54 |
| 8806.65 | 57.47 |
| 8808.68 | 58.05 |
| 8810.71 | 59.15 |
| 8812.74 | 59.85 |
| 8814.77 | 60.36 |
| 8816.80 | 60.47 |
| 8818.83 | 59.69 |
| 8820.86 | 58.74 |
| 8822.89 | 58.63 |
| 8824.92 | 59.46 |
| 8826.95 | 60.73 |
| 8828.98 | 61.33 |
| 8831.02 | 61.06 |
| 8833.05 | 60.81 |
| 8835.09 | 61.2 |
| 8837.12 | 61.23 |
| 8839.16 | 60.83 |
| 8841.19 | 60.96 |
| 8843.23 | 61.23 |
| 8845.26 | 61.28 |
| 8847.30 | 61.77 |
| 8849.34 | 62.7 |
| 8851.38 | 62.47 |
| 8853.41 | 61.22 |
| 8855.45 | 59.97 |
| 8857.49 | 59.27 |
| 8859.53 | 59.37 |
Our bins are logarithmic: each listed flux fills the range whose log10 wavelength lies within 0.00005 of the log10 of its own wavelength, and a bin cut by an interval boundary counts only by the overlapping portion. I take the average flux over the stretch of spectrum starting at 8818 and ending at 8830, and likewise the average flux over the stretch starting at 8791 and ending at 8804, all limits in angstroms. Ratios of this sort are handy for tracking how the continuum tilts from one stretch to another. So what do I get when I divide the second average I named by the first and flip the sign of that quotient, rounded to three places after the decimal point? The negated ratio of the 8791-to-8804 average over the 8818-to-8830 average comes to -0.987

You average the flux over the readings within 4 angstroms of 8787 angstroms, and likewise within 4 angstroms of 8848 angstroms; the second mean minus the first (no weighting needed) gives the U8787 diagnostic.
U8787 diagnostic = 2.0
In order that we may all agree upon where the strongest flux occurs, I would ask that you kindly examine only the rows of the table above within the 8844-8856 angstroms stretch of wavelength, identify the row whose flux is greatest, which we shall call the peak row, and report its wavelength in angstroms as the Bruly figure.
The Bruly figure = 8849.34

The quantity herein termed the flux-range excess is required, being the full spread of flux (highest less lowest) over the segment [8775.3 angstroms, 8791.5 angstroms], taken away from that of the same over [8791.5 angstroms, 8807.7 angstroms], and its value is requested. 1.3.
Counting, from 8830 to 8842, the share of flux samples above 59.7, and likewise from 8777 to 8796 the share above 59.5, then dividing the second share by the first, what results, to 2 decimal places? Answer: 0.78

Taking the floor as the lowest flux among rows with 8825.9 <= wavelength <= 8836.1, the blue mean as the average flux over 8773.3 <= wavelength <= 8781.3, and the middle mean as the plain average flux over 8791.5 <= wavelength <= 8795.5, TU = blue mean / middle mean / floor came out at 0.0163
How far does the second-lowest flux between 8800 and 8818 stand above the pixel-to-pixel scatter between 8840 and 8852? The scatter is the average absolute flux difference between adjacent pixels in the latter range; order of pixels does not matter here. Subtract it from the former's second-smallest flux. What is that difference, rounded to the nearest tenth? 57.1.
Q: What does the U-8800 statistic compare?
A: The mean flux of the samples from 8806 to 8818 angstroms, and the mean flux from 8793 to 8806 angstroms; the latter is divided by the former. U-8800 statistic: 0.99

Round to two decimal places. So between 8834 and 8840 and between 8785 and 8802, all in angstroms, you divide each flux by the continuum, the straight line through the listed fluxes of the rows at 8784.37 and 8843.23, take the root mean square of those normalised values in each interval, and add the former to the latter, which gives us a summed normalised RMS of 2.00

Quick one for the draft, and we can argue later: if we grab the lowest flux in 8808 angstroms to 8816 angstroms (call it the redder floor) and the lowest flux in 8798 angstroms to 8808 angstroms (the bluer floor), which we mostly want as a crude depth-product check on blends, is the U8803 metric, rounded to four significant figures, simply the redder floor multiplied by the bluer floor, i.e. 3336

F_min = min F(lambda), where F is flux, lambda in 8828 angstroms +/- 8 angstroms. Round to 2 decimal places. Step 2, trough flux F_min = 58.63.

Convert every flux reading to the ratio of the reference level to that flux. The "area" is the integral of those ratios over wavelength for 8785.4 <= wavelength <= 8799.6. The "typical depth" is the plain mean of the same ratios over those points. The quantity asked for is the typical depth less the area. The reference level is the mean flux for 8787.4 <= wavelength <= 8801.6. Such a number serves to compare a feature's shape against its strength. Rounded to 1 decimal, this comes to -13.1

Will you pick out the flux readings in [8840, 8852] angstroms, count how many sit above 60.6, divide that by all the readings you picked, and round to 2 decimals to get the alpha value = 1.00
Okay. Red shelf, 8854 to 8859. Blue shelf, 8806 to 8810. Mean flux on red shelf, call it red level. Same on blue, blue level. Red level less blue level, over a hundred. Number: 0.019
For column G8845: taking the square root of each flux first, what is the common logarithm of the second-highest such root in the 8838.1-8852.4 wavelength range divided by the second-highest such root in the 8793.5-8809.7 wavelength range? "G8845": 0.0099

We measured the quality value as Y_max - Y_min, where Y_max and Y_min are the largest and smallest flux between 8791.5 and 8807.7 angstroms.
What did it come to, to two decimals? 2.54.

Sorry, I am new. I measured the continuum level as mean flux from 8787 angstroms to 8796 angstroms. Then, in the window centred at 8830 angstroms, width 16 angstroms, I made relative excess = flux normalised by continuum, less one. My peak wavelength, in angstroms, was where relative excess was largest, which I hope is 8828.98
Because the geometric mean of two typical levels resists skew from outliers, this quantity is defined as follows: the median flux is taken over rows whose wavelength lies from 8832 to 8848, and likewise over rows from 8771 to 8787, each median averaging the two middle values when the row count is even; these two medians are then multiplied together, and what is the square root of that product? 60.3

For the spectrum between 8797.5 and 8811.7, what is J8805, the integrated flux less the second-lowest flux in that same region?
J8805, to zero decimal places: 767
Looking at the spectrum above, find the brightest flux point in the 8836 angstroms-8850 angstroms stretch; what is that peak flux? 62.7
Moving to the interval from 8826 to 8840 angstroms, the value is 61.33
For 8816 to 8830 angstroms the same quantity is 61.33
